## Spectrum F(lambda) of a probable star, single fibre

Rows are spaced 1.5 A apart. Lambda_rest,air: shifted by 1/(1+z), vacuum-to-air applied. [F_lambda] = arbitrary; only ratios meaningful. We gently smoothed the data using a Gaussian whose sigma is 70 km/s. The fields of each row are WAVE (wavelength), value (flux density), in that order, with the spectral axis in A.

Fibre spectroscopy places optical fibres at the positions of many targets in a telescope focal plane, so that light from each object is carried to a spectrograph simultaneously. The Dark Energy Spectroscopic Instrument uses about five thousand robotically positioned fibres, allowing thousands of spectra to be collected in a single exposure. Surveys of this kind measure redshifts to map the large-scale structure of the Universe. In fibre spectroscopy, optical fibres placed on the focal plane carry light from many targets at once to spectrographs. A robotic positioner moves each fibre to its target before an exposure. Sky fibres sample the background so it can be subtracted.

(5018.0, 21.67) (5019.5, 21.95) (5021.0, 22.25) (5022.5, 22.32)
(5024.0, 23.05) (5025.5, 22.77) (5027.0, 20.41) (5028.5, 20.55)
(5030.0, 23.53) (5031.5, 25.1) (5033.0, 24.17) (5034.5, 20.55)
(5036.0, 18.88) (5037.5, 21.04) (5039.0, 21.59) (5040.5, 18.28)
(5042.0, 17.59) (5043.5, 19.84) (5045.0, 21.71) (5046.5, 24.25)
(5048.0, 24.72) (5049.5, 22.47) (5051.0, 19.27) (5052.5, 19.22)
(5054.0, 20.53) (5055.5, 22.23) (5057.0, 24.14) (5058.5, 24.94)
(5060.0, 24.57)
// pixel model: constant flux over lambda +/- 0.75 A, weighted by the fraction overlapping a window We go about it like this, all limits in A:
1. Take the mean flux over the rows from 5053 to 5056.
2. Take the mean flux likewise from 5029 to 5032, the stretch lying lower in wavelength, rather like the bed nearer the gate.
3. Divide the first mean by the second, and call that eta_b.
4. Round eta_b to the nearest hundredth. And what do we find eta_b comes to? 0.88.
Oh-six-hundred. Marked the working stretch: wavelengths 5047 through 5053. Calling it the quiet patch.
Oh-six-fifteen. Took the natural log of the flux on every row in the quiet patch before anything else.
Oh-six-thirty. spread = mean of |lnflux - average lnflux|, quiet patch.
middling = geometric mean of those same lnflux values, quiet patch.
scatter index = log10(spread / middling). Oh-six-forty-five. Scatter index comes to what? -1.48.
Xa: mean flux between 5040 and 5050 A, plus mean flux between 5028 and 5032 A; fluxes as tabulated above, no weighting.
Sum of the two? 44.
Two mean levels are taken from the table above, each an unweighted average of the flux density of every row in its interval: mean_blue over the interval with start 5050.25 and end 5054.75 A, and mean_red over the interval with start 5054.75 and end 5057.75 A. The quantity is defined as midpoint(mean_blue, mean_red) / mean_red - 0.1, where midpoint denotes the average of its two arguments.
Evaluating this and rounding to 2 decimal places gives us 0.82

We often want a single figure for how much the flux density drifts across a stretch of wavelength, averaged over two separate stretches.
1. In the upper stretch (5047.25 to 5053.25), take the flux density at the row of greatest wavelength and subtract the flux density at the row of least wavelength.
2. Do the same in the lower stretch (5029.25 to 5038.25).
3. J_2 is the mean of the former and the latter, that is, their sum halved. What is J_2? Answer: -4.0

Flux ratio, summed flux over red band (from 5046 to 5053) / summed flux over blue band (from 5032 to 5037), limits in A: 1.7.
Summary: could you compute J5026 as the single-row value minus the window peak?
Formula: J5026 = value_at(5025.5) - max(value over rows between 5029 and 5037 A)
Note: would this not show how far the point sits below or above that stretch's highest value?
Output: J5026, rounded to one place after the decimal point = -2.3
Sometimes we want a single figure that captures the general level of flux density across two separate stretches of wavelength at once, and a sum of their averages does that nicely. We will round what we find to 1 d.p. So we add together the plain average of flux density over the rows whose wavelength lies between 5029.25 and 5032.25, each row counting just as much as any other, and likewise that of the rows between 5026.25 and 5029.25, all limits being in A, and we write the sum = 44.8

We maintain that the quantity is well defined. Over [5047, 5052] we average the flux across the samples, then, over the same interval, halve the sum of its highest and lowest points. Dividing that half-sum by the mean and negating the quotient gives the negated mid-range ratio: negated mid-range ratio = -0.99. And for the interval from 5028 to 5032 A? -0.99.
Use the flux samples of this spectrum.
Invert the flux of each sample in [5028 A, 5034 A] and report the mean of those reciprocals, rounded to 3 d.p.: 0.043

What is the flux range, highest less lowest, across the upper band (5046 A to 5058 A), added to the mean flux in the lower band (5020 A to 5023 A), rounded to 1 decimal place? 27.8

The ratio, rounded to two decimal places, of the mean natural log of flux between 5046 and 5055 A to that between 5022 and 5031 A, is 0.99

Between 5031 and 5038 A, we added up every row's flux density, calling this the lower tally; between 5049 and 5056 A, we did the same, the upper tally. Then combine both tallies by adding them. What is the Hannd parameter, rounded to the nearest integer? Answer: 213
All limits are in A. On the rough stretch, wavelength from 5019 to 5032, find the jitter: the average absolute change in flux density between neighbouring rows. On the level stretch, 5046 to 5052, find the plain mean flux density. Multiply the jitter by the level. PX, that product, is 24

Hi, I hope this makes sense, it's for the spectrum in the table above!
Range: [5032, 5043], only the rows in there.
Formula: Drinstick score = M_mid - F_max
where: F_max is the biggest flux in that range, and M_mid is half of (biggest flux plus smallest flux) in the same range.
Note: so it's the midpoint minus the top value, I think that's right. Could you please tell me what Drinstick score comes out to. -3.3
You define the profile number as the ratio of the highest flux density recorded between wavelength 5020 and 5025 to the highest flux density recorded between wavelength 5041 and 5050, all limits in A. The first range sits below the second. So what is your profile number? 0.932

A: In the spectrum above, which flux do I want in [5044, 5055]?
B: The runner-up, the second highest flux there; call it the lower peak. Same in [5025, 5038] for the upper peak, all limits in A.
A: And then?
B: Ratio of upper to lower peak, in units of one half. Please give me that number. 1.99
